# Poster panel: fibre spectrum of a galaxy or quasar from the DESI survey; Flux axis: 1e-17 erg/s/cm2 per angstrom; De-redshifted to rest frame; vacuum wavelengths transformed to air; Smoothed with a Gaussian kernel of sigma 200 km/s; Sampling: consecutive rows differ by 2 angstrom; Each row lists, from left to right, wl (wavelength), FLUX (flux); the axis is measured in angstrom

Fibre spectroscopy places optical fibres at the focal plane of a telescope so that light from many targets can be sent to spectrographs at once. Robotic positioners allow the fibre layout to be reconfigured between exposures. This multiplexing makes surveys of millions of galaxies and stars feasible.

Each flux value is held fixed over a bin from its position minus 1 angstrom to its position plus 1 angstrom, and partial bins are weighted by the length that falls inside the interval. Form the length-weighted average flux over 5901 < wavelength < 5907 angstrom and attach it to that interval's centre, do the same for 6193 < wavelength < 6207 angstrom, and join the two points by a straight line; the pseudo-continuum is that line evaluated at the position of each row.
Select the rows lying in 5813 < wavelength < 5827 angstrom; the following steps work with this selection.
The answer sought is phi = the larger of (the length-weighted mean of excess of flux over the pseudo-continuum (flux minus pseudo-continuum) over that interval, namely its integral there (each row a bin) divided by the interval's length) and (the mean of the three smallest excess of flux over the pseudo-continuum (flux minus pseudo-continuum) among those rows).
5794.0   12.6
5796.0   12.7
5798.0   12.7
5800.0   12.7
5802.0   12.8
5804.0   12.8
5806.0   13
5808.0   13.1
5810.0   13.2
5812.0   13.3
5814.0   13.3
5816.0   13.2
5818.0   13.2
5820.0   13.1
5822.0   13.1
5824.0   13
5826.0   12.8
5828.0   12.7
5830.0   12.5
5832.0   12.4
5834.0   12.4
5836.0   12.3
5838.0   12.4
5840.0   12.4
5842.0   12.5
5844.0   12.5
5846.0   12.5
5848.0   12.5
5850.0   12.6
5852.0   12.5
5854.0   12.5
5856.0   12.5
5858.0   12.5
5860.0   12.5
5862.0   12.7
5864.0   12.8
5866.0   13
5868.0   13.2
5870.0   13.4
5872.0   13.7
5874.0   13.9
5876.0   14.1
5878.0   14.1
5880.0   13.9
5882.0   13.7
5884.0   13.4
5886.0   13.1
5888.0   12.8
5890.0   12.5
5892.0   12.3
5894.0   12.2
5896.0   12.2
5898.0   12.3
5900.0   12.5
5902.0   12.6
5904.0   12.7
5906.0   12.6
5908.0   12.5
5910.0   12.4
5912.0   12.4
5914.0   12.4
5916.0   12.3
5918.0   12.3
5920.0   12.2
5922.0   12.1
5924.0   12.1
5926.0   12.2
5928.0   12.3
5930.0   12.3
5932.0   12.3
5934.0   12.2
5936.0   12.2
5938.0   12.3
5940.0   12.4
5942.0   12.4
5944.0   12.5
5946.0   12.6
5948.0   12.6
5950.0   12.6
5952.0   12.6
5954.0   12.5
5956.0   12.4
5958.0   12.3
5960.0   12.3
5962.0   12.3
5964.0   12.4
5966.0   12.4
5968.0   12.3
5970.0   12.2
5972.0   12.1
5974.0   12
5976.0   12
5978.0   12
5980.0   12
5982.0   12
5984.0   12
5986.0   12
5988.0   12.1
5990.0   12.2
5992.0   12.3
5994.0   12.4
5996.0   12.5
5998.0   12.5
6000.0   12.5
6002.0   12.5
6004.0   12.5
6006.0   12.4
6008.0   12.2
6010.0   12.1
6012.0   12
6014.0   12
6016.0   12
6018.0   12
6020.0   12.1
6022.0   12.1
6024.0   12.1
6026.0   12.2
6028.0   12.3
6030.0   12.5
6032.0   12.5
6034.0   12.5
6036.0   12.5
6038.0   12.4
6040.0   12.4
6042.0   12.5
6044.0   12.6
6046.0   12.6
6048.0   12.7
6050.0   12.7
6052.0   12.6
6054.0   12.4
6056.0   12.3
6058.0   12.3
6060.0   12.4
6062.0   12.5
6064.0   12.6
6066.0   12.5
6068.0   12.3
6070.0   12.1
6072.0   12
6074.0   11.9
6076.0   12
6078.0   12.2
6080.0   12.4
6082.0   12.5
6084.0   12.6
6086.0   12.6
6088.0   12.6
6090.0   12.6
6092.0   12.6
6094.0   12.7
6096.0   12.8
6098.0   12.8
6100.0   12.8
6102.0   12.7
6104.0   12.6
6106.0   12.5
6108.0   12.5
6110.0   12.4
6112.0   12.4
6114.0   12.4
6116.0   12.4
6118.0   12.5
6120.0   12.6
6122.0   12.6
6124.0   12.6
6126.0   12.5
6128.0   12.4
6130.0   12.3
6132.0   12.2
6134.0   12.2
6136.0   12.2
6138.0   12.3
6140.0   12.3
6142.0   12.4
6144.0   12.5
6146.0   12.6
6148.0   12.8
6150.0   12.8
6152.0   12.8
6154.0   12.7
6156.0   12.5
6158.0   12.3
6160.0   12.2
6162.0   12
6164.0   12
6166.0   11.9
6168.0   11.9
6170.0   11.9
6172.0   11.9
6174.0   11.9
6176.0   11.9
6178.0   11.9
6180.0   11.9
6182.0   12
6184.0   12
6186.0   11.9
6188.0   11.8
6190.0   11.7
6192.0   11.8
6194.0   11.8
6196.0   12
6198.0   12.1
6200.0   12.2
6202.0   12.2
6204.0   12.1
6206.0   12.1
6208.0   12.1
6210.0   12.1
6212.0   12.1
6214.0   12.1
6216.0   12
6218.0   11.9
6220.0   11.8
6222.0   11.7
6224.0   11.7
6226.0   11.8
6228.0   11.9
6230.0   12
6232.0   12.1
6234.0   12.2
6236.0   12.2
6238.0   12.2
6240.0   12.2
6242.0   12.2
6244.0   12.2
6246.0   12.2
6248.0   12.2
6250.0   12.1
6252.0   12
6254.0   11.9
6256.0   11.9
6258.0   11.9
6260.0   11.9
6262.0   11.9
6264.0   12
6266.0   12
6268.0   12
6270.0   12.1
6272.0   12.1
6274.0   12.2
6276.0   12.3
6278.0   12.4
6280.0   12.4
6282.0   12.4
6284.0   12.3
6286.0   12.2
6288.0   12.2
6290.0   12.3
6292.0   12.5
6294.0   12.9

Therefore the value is 0.31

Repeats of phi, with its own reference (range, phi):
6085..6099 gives 0.39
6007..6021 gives -0.37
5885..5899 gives -0.17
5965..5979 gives -0.36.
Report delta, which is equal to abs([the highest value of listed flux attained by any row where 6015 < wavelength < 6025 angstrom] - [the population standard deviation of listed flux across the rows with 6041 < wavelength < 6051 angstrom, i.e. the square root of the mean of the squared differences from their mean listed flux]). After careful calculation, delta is 12.03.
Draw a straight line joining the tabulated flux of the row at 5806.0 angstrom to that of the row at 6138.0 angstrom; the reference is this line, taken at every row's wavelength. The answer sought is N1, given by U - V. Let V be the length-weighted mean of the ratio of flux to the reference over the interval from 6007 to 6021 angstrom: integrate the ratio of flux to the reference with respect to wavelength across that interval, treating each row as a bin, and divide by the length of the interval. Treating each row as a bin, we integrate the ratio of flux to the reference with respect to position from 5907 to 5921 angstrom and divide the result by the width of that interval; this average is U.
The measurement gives 0.008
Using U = 0.97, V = 0.96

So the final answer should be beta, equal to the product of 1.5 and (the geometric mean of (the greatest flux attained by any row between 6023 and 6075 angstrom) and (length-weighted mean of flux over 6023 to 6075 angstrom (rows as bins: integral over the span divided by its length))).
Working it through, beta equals 18.8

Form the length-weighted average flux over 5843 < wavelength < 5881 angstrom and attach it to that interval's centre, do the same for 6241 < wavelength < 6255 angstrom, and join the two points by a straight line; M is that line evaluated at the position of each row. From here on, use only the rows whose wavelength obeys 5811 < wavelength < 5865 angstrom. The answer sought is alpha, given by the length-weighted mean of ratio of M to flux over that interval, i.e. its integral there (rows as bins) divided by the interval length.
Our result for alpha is 1.03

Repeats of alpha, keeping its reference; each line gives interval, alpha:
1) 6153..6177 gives 1.02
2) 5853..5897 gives 1.00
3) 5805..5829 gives 1.00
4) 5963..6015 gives 1.04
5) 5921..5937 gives 1.05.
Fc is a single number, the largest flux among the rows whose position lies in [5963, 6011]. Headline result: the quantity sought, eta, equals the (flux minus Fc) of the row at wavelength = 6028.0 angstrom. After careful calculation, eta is -0.2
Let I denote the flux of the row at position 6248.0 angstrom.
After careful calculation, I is 12.2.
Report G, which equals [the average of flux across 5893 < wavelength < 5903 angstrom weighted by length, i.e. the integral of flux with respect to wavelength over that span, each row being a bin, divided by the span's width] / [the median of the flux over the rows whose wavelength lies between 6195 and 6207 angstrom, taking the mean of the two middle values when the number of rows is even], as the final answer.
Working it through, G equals 1.021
